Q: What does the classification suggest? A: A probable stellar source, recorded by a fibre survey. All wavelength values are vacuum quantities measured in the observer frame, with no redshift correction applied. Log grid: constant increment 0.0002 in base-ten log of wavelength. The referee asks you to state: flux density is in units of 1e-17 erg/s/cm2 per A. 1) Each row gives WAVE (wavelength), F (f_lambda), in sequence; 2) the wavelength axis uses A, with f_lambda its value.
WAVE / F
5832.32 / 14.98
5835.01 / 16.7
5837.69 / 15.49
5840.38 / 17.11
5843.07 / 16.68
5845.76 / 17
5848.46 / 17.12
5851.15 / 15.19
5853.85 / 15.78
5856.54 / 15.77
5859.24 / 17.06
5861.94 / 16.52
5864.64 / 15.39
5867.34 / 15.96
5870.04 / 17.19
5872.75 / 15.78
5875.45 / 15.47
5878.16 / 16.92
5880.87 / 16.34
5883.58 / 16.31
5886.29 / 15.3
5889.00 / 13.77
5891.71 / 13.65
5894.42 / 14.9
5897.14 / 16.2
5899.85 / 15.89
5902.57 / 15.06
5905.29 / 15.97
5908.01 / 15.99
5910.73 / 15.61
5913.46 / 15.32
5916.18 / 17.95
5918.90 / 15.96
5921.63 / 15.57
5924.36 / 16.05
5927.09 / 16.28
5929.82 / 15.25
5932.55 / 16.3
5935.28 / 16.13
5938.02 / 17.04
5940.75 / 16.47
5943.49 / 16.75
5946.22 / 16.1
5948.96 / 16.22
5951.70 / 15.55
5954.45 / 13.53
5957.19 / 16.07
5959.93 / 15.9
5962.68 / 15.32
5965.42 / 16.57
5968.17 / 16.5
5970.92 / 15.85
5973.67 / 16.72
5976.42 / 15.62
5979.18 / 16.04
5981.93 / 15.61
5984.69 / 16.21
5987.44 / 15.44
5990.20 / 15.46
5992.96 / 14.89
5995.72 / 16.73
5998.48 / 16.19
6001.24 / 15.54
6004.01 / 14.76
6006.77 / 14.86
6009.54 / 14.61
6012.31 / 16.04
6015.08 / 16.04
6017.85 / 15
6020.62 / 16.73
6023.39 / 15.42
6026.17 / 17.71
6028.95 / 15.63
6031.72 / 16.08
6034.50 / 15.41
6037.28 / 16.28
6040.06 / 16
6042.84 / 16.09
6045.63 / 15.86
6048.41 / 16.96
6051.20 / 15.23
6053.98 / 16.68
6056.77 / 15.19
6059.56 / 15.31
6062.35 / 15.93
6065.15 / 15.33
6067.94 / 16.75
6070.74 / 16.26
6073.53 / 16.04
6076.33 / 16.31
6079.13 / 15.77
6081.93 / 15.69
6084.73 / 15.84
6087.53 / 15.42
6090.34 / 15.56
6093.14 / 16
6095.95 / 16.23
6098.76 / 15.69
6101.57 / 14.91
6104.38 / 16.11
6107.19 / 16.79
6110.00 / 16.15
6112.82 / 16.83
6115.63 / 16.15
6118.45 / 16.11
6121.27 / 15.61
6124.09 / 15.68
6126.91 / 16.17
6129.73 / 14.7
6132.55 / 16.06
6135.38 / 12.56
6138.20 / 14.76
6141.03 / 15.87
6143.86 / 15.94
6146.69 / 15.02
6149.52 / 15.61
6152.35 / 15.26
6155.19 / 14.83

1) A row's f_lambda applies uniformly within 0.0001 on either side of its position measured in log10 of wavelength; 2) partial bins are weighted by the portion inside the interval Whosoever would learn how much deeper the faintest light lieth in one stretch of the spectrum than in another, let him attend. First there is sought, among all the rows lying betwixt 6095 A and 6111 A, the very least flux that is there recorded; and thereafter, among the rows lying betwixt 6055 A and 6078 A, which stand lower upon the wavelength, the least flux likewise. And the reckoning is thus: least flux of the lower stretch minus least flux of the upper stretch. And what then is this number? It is 0.28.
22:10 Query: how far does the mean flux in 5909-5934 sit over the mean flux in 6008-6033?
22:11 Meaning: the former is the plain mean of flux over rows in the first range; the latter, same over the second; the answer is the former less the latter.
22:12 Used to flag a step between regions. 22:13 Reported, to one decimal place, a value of 0.1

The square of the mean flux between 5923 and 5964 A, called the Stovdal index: 254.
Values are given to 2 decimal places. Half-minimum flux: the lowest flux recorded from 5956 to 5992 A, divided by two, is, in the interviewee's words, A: 7.66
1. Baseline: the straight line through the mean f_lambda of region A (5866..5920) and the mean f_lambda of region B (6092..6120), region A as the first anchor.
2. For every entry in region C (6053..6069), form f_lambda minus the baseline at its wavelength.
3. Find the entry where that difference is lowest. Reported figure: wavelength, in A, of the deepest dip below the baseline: 6056.77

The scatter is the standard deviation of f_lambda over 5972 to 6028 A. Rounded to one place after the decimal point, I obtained 0.8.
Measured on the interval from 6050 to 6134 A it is 0.5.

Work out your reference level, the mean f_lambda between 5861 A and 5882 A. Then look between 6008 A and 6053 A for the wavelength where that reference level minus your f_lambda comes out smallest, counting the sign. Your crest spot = 6026.17 A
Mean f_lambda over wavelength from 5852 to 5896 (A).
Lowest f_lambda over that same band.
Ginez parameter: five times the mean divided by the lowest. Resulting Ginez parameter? 5.77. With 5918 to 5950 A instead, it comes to 5.30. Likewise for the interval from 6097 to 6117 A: 5.40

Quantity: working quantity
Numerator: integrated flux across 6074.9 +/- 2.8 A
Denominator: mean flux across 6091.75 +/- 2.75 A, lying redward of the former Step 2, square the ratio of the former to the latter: 33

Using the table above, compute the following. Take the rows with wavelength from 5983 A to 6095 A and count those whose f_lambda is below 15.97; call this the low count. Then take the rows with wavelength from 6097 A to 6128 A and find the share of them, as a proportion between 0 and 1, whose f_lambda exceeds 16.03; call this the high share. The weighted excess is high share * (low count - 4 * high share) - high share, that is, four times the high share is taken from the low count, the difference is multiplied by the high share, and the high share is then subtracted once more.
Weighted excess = 11.7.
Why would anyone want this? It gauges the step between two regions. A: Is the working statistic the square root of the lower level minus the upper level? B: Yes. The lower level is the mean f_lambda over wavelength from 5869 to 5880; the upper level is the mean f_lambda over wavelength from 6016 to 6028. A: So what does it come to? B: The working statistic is 0.35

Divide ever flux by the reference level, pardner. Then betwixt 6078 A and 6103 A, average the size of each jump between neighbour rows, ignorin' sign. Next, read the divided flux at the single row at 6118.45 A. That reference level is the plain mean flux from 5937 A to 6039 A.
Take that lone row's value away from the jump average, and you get -0.994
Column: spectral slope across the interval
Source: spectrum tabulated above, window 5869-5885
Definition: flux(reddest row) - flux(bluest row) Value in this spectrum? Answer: -0.9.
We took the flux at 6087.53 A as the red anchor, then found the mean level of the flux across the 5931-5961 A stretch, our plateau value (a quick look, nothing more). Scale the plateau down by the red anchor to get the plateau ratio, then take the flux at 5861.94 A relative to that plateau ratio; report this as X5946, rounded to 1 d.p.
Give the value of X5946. 15.9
